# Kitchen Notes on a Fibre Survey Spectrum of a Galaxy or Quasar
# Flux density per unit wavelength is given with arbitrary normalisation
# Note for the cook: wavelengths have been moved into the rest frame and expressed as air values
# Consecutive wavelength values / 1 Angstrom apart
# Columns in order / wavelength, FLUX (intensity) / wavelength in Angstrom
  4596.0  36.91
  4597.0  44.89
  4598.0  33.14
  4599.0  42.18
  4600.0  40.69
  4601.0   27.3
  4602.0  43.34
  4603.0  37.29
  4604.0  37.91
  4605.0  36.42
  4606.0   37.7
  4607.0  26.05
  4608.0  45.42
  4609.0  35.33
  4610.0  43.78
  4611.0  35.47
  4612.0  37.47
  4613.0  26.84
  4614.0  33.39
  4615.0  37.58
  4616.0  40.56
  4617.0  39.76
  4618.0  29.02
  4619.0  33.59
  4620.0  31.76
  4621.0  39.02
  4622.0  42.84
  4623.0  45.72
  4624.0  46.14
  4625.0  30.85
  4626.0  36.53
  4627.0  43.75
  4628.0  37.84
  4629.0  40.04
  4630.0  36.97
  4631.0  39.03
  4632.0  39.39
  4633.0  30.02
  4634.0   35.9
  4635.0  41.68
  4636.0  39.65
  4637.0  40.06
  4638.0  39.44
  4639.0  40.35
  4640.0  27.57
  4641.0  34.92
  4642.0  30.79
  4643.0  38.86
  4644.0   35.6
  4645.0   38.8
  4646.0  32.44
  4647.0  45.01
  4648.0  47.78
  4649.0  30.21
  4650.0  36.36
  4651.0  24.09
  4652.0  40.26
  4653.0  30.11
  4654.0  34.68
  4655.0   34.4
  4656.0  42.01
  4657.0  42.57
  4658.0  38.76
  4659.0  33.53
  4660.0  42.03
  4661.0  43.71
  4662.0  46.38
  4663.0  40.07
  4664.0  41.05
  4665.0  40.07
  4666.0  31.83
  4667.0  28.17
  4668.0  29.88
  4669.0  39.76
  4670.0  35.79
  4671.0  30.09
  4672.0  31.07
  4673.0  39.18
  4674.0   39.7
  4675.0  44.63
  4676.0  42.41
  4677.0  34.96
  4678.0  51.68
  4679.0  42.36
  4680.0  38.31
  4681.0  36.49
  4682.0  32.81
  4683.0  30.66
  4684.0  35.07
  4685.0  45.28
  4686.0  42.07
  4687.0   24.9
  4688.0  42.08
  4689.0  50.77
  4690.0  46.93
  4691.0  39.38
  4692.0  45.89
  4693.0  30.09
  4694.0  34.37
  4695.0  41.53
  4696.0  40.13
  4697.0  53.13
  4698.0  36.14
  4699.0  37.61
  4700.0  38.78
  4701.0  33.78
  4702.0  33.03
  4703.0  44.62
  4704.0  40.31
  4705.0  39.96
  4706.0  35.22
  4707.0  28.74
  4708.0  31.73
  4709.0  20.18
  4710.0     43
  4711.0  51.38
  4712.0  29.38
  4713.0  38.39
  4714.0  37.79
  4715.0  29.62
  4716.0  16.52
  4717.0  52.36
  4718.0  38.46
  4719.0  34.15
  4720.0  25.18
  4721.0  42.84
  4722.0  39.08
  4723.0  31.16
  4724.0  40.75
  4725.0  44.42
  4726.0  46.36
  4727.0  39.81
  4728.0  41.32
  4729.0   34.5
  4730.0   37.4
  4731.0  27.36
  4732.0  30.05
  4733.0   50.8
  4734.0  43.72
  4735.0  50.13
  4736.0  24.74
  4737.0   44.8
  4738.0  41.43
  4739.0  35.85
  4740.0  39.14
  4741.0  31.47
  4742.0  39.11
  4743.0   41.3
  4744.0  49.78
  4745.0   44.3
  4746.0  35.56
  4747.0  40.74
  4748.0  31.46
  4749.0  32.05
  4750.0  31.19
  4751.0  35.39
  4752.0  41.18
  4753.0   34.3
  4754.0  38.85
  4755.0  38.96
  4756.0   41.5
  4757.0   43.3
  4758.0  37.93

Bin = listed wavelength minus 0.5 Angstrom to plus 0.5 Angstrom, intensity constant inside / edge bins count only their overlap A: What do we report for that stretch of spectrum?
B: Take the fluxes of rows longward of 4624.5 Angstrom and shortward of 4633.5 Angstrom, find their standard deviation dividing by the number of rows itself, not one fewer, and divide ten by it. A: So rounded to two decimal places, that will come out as 2.43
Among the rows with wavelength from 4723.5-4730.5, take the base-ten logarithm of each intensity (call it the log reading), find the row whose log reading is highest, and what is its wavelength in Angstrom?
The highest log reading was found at 4726.0 Angstrom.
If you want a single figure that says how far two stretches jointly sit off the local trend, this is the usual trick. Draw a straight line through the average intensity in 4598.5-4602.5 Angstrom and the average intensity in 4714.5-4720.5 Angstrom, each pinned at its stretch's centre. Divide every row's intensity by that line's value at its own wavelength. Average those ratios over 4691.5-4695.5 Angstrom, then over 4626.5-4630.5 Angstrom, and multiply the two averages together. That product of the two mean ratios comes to 1.20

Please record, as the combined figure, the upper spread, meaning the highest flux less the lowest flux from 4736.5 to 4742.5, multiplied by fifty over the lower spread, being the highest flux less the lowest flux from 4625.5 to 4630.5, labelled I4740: 92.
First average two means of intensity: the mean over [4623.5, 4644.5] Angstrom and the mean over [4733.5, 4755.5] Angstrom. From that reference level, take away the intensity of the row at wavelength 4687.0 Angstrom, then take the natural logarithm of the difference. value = 2.6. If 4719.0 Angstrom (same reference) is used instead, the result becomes 1.3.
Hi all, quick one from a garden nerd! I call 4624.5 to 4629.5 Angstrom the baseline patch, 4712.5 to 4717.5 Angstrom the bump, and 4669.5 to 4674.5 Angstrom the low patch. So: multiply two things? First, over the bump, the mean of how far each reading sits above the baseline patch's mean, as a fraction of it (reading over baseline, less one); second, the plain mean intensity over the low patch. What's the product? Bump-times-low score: -2.7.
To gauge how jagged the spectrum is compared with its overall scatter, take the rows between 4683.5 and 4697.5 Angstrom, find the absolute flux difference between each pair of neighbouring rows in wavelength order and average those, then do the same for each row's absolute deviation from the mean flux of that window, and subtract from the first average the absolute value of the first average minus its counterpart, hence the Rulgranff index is 5.9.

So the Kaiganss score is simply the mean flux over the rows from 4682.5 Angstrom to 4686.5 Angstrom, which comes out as 38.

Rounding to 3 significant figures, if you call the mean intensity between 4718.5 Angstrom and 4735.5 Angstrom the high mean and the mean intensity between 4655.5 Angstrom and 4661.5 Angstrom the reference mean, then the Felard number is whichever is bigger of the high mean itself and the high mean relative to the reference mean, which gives 38.8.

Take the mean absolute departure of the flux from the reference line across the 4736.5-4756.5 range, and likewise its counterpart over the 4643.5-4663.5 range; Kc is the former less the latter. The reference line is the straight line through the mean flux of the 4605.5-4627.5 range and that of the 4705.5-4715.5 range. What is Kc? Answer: 0.43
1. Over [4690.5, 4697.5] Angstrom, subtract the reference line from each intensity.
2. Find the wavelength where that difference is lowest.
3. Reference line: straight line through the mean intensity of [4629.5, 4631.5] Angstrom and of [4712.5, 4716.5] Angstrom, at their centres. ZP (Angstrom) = 4693.0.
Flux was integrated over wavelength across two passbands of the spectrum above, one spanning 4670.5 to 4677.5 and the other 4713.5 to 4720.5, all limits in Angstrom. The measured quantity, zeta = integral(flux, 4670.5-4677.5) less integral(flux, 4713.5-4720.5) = 28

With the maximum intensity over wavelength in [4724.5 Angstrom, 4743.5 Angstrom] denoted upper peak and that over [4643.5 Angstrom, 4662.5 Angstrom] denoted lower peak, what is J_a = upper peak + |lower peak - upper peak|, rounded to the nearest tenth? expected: 53.8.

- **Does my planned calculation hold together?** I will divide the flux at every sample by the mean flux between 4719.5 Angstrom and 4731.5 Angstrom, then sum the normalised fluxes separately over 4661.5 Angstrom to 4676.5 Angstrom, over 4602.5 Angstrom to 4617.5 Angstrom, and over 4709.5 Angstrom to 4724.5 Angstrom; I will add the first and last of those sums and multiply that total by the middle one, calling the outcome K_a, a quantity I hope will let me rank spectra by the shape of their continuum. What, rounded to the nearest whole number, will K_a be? 435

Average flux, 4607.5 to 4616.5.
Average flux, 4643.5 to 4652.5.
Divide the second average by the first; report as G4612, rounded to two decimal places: 0.98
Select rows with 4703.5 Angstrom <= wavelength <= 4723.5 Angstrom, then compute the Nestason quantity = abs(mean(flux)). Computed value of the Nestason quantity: 35.3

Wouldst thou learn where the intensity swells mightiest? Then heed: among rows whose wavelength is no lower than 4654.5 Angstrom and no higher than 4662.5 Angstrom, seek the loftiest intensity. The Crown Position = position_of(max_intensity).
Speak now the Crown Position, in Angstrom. 4662.0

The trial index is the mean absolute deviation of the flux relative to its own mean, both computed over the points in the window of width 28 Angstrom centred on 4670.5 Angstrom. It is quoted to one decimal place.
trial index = 4.7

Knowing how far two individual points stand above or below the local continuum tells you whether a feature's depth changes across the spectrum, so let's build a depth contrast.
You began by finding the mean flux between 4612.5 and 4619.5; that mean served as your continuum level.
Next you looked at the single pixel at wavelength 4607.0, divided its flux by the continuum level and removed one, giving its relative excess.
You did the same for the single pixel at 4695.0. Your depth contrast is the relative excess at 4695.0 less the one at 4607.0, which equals 0.45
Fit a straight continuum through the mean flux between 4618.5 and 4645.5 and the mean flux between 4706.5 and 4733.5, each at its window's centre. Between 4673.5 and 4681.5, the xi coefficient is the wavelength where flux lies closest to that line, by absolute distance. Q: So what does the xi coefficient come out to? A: 4681.0 Angstrom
